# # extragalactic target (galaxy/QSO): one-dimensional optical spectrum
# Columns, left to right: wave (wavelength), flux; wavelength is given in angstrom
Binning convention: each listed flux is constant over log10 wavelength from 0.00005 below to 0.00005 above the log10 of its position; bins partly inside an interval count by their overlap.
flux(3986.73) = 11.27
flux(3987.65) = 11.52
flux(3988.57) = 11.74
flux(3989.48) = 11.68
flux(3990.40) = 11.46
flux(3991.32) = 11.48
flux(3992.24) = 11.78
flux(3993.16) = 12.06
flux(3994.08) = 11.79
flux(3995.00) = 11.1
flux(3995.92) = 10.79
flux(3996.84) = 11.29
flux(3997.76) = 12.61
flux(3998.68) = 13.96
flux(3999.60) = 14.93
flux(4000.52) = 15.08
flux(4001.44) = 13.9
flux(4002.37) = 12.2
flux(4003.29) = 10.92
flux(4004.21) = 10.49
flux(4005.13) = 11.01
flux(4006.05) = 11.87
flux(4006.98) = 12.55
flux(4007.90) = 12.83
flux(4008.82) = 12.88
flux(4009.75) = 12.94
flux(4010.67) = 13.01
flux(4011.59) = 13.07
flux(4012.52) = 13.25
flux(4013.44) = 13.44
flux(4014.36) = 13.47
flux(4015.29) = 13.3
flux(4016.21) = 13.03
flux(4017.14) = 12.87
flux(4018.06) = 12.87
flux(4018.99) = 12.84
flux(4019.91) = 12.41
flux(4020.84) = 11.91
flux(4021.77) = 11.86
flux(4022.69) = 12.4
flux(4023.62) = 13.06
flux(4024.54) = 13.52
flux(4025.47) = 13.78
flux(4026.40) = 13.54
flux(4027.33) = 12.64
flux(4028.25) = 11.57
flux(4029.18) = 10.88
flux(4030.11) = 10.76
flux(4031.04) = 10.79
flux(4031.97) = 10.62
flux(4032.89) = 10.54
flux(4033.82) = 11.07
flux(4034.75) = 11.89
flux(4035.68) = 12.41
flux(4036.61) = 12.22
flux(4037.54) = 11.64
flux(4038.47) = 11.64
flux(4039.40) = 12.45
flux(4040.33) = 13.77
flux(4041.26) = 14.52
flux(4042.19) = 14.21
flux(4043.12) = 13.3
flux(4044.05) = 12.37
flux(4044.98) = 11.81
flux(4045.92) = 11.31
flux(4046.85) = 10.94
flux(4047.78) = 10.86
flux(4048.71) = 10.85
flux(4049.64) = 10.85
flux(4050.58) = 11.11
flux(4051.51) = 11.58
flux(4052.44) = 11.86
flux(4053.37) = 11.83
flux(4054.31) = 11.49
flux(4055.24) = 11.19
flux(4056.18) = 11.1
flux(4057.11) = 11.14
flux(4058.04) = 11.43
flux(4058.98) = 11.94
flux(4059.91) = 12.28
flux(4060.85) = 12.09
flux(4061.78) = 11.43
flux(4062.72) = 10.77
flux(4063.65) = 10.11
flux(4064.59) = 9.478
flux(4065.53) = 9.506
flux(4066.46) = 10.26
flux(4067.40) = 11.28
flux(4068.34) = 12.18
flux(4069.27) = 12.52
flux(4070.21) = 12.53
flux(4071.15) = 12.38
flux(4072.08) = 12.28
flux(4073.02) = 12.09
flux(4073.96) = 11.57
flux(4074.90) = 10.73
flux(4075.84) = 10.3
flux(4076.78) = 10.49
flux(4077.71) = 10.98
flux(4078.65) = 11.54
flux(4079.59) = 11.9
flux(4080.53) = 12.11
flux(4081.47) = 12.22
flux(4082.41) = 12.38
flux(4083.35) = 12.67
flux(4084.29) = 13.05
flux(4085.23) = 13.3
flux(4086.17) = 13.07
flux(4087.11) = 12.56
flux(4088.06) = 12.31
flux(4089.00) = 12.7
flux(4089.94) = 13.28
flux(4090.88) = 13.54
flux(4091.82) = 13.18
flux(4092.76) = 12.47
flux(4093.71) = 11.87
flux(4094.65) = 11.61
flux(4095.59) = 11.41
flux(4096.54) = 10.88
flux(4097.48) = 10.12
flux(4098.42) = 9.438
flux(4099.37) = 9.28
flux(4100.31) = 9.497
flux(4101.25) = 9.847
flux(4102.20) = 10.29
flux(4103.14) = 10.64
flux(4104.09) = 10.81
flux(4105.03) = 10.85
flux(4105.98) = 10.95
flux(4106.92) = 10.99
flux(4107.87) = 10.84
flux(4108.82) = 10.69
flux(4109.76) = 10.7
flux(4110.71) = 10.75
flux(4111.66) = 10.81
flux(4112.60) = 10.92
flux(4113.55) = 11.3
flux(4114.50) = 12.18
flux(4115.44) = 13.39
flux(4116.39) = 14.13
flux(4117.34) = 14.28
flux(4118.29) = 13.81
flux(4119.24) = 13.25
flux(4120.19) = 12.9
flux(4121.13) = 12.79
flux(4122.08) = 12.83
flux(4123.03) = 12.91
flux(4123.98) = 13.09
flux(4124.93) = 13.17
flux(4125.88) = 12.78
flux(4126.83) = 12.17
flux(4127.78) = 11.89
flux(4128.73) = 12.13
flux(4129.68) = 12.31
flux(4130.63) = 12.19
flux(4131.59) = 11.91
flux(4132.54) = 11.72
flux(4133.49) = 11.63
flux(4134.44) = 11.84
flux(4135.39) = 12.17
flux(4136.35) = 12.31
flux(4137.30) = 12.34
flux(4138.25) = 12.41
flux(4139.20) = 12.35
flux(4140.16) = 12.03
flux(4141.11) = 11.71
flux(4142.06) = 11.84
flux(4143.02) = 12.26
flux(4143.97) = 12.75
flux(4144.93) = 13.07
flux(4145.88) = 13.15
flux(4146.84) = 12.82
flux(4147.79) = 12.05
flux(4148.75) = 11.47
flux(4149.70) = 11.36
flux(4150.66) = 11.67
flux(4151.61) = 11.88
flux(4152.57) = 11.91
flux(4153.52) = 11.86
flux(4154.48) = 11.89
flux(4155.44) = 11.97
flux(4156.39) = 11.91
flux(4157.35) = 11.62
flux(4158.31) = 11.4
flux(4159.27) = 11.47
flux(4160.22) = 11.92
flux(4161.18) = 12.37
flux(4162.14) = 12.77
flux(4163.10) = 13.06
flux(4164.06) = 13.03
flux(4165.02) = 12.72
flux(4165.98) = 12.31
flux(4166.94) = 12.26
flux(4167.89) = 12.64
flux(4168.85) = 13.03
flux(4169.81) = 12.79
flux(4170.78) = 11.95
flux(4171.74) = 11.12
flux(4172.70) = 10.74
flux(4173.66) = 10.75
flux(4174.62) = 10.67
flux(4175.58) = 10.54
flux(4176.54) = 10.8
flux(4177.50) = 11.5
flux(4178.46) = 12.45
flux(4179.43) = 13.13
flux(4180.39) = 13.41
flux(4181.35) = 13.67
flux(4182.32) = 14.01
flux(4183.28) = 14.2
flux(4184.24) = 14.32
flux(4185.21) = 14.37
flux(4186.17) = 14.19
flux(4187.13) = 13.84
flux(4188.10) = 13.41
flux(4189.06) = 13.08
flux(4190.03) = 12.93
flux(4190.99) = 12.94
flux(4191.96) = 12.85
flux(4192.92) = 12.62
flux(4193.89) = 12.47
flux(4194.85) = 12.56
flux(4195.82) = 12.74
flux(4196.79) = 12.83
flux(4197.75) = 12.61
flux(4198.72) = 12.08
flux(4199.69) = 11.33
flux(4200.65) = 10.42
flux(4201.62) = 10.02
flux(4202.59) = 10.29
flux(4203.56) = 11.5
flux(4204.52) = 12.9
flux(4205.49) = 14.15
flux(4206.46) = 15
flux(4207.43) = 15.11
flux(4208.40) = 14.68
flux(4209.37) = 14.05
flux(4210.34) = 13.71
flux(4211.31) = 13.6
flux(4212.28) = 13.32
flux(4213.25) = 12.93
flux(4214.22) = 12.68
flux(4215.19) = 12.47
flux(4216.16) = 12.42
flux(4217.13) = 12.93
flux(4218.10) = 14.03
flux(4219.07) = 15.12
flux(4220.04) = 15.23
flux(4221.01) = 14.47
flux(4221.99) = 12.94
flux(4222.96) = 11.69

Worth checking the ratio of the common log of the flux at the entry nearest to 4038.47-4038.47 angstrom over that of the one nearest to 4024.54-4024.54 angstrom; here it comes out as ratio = 0.94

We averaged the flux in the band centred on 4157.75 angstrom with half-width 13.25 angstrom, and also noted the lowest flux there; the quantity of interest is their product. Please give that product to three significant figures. 139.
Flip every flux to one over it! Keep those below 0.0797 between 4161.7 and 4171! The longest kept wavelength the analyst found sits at 4169.81 angstrom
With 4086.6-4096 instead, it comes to 4091.82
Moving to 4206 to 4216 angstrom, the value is 4214.22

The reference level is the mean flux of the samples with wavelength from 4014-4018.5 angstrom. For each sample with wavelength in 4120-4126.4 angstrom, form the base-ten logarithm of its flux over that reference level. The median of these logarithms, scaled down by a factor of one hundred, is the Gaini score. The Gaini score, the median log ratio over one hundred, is -0.0001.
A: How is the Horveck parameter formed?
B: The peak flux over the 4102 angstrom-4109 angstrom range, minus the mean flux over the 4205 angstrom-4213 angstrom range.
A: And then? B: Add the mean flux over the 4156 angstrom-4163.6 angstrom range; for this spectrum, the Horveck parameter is 8.9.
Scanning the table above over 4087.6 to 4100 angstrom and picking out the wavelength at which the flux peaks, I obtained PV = 4090.88 angstrom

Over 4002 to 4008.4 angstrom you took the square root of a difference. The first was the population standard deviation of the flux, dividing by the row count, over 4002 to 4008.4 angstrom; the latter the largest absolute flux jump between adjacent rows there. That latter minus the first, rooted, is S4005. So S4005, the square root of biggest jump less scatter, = 0.67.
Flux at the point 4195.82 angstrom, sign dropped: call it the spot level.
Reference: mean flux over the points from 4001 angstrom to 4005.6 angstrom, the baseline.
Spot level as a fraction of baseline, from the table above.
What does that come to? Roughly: 1.09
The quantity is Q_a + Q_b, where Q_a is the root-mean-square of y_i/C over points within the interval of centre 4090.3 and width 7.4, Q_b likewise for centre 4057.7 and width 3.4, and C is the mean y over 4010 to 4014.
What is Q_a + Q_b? 1.83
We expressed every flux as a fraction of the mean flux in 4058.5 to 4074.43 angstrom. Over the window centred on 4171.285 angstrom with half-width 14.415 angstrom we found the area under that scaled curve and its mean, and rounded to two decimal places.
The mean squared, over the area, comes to 0.04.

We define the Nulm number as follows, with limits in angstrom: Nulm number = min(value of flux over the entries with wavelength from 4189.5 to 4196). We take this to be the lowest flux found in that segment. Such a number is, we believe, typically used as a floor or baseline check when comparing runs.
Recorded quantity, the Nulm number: 12.47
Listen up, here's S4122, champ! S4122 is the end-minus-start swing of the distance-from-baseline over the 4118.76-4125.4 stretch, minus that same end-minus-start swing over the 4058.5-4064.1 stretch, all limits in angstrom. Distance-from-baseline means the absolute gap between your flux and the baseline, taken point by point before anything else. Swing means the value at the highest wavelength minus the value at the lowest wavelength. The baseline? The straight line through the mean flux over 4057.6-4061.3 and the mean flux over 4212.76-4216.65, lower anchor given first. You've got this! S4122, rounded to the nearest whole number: -2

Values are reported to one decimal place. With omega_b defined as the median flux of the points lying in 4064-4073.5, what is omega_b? 12.1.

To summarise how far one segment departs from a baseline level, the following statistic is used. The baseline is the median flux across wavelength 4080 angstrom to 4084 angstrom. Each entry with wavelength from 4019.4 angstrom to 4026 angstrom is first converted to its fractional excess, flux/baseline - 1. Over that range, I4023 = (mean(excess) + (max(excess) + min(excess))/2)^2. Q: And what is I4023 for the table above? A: 0.006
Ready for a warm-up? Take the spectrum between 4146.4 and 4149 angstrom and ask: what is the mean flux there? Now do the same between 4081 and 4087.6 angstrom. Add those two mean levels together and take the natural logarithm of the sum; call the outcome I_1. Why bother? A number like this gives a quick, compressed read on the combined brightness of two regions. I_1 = 3.21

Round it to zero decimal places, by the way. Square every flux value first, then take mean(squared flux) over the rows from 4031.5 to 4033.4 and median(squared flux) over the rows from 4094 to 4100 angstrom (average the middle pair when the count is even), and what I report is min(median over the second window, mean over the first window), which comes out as 110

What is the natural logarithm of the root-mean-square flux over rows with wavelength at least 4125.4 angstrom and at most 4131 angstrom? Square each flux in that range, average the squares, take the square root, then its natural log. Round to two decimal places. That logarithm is 2.51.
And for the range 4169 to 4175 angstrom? 2.43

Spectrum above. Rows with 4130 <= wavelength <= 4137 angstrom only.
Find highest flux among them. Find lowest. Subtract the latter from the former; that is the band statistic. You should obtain 0.7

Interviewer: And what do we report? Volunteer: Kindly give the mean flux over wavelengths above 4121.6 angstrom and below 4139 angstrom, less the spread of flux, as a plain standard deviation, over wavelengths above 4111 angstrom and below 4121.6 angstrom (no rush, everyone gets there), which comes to 11.1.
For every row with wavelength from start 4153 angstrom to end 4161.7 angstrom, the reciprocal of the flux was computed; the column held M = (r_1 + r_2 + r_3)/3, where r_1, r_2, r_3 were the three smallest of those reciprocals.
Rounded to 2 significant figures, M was 0.083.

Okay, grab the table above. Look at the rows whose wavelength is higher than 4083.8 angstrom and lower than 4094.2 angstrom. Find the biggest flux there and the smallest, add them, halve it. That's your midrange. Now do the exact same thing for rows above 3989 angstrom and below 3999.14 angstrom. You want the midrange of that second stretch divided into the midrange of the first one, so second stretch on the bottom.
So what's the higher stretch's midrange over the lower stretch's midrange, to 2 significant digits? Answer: 1.0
